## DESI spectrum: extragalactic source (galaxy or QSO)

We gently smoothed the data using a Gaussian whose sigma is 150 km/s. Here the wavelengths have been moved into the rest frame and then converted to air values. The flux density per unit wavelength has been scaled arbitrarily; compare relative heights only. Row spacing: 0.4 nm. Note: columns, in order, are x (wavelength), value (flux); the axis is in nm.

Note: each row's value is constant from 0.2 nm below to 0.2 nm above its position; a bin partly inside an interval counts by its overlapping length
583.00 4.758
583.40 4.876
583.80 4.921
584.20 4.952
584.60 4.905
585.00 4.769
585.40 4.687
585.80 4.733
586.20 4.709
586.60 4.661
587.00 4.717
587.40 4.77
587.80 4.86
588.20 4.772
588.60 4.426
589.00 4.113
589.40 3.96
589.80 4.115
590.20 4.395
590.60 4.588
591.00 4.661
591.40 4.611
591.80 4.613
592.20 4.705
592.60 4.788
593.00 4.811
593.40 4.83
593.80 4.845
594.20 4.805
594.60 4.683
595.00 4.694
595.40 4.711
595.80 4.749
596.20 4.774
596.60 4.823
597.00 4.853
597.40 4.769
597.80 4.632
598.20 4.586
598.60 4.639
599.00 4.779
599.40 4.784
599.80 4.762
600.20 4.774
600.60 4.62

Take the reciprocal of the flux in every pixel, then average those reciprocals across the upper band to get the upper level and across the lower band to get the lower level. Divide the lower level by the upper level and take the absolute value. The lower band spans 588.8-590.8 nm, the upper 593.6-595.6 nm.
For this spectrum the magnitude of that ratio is 1.124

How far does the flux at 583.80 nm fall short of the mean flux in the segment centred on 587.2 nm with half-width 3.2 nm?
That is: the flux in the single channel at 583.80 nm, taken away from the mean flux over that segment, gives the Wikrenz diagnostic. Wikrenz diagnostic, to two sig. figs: -0.32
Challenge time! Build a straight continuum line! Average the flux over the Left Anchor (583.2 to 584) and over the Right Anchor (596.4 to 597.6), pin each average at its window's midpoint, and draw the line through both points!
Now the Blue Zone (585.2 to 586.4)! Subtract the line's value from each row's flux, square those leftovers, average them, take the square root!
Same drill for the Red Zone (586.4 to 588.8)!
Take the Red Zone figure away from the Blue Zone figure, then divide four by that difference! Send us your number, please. -92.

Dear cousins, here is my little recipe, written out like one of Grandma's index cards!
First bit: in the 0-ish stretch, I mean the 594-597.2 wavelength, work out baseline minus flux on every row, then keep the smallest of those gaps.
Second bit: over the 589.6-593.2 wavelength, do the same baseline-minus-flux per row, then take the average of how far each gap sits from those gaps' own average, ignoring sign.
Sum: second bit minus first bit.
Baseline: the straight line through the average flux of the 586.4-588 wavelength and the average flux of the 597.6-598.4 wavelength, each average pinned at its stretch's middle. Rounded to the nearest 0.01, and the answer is 0.39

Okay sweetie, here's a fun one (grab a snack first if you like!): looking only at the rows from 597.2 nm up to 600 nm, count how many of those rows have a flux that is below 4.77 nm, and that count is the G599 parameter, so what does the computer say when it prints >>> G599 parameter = 5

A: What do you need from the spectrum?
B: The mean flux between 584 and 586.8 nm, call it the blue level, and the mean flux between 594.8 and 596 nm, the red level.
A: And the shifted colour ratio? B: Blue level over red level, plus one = 2.01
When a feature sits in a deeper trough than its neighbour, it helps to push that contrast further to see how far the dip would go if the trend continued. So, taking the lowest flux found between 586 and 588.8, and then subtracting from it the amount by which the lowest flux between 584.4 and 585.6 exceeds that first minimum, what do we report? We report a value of 4.2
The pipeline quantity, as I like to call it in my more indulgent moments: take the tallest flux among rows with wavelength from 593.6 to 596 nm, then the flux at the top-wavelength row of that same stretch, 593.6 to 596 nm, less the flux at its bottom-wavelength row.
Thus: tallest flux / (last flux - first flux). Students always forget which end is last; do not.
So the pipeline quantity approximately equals -50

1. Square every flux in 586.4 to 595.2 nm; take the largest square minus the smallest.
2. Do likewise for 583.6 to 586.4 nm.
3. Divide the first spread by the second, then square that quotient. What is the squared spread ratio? 9.7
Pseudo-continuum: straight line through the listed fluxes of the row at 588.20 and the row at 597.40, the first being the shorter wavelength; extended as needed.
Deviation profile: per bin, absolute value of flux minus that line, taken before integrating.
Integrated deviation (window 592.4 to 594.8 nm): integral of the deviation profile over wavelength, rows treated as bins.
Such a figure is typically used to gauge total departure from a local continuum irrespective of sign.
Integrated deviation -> 0.13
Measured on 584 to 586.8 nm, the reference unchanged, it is 0.25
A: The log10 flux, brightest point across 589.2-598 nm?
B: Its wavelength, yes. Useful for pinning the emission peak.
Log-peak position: 597.00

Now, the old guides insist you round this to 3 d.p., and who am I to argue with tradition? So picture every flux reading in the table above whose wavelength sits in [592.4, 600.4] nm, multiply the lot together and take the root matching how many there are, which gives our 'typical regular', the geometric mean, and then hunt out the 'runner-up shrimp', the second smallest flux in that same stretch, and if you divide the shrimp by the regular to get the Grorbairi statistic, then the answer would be 0.974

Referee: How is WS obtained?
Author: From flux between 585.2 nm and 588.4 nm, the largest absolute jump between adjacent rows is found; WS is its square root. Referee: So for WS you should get 0.300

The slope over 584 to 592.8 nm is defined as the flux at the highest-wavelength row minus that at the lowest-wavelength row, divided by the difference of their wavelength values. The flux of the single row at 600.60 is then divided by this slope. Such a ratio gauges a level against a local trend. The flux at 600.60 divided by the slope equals -237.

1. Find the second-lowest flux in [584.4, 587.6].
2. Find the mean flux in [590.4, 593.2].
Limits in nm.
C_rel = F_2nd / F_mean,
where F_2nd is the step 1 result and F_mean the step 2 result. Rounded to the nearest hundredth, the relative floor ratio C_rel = 1.00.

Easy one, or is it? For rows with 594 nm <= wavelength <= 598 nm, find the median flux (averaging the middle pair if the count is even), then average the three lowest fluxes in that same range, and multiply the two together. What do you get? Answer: 22.22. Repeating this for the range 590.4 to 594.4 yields 21.85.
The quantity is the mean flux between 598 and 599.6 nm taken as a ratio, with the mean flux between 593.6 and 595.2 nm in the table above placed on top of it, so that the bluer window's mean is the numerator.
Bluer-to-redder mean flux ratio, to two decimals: 1.01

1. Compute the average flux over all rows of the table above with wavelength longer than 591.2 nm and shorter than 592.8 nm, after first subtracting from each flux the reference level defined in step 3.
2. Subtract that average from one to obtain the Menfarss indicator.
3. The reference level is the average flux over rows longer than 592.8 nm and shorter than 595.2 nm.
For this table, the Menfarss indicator 1.10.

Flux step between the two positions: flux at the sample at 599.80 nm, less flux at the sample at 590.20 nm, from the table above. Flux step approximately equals 0.37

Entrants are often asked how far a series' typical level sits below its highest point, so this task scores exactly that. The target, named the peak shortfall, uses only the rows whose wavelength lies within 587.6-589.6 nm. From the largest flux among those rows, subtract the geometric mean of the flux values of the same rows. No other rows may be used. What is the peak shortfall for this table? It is 0.45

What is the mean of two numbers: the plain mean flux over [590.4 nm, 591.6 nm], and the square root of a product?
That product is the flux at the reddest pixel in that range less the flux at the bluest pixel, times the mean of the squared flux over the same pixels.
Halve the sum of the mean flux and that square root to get 2.7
